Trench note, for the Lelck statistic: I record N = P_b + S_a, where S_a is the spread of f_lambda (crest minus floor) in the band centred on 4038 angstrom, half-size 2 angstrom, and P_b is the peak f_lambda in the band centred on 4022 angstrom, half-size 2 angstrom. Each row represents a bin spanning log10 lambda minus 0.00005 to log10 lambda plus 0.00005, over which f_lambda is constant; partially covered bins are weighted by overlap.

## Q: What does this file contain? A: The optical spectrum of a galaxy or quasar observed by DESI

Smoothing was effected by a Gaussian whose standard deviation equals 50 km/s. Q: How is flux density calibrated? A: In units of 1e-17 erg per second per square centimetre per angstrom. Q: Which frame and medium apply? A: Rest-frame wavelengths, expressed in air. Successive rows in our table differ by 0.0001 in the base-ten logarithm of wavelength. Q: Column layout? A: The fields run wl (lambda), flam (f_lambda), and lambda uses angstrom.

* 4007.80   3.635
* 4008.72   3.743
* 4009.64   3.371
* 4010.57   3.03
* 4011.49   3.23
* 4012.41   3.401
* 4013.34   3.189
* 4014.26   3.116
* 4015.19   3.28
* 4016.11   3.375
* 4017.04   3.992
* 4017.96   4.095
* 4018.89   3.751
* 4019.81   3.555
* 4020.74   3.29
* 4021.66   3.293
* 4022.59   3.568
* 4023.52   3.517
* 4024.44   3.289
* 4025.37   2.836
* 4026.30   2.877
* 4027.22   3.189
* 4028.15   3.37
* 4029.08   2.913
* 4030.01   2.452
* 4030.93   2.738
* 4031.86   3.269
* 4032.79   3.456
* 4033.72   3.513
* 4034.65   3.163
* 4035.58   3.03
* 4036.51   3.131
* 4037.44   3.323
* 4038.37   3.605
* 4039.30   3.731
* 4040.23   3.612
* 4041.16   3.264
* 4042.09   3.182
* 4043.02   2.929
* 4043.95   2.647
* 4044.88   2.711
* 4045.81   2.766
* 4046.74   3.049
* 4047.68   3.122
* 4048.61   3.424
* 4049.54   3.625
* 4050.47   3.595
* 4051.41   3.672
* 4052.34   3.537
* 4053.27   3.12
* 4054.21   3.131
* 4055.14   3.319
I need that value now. 4.17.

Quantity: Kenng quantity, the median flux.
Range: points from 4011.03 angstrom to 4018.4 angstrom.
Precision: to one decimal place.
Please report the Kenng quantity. 3.3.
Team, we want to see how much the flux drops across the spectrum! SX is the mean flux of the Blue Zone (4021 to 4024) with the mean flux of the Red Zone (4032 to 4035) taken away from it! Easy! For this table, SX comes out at 0.08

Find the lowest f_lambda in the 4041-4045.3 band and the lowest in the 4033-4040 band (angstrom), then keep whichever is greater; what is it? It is 3.03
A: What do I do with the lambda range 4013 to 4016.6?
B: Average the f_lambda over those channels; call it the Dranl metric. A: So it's 3.24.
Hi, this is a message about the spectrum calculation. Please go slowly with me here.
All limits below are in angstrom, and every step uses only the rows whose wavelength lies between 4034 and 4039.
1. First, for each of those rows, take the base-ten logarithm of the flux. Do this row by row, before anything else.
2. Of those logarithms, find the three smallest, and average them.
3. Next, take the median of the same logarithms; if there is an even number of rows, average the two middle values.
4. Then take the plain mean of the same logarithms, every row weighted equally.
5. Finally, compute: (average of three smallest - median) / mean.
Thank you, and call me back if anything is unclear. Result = -0.015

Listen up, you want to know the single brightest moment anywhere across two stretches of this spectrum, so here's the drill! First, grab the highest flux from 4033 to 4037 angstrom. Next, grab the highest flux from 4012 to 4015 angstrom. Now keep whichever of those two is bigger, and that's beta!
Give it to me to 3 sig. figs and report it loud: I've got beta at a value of 3.51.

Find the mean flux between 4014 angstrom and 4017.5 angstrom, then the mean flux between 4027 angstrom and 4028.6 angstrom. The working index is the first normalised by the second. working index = 1.05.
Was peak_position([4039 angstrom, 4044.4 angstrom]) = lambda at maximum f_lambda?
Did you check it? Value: 4039.30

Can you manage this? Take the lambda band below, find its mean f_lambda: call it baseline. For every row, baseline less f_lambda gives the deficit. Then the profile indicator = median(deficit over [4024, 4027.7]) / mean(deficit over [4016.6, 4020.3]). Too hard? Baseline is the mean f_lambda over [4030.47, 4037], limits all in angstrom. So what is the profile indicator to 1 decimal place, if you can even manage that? -0.2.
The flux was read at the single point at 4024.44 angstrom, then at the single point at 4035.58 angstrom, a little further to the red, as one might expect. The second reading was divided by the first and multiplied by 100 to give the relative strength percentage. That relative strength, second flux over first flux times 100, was 92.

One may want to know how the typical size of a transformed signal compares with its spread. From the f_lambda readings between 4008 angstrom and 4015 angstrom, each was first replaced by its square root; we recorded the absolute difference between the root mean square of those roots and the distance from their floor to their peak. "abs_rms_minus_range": 1.62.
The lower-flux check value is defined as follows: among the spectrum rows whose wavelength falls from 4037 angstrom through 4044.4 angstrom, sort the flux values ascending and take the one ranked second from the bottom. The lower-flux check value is 2.929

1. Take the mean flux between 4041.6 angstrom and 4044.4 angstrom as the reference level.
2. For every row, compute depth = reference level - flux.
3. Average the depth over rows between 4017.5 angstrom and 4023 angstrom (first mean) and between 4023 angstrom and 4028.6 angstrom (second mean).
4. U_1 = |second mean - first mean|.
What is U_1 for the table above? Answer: 0.41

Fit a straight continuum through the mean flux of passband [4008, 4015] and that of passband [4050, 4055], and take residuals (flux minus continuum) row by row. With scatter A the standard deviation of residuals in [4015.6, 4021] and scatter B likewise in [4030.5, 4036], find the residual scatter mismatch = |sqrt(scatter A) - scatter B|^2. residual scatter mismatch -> 0.082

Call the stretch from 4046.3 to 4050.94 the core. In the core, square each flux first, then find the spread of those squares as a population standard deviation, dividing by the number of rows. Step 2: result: 1.59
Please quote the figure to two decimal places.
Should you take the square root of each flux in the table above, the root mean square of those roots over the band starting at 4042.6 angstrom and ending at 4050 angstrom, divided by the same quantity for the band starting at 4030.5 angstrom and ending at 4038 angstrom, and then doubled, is 1.95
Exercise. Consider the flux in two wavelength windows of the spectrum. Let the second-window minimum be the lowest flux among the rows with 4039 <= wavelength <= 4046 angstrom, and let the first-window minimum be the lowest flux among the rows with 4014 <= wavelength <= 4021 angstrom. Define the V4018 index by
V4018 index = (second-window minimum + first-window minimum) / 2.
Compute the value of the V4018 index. 2.88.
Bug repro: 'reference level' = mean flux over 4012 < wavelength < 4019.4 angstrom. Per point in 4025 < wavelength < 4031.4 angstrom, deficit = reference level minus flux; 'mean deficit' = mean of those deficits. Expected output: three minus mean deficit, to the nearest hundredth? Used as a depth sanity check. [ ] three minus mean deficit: 2.39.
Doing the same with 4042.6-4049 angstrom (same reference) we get 2.42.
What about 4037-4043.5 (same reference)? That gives 2.85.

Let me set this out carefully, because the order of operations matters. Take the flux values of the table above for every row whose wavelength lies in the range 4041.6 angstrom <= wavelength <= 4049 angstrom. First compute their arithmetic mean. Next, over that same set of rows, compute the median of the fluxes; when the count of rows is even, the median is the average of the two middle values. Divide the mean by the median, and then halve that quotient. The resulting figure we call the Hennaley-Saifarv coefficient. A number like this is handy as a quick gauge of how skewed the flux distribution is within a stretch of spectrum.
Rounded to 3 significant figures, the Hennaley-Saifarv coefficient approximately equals 0.498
